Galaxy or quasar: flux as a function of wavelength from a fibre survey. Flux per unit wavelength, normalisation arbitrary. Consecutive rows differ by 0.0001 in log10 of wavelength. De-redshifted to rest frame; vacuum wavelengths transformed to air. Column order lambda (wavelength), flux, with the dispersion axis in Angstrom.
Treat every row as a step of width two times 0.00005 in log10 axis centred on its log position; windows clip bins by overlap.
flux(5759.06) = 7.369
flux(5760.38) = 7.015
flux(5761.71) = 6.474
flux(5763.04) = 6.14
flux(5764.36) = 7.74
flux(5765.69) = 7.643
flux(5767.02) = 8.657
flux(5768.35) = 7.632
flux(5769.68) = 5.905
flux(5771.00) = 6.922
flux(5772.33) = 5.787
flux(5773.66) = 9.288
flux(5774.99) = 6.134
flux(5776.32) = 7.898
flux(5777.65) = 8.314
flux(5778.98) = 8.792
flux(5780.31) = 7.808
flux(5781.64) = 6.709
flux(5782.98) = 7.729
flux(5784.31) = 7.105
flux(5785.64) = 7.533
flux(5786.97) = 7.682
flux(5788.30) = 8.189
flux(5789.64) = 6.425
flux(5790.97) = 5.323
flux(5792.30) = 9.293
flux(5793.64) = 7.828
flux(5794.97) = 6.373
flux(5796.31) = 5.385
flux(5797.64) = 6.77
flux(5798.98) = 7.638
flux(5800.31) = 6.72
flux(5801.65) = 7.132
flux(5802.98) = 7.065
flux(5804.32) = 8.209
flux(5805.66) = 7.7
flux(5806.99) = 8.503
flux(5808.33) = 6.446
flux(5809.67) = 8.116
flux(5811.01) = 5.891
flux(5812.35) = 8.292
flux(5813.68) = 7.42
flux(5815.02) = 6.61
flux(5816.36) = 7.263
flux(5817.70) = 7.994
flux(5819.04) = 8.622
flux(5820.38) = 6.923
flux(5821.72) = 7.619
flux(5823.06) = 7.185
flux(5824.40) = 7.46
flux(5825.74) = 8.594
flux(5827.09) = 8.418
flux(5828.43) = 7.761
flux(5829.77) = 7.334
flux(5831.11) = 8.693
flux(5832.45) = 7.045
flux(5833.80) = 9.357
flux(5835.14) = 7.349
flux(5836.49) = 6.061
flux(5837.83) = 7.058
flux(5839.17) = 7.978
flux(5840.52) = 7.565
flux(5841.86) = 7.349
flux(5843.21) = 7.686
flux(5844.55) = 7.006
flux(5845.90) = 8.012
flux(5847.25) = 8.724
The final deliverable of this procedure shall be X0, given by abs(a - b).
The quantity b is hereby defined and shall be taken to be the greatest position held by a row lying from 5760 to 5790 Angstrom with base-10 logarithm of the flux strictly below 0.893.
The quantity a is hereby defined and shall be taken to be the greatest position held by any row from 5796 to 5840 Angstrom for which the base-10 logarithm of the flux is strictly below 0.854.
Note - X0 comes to 48.2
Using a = 5837.83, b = 5789.64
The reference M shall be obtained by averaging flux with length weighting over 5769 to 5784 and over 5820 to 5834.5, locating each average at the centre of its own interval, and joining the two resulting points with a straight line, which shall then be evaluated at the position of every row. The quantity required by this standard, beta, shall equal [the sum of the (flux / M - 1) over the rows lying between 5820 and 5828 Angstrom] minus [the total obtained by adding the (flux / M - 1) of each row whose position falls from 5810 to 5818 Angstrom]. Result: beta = 0.28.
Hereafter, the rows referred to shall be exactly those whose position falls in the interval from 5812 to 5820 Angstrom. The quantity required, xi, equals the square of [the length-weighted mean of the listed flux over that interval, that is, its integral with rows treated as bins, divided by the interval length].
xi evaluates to 59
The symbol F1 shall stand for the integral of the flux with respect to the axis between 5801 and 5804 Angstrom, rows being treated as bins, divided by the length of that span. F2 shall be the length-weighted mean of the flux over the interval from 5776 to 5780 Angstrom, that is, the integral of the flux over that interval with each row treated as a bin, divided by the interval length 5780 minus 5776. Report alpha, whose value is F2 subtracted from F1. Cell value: -1.1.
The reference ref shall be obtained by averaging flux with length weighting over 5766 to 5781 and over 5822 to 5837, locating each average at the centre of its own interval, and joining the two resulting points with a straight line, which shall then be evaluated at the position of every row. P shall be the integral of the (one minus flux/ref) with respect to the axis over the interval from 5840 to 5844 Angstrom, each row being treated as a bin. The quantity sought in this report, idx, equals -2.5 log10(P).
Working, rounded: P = 0.15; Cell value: 2.06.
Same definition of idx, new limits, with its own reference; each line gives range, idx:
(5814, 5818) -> 1.51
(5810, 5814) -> 1.60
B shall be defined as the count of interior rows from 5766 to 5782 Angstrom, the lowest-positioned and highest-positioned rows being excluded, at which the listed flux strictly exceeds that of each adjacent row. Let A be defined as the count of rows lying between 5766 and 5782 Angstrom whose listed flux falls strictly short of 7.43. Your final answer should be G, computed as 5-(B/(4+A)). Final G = 4.67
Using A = 5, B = 3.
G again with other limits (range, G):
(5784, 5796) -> 4.75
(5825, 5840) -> 4.78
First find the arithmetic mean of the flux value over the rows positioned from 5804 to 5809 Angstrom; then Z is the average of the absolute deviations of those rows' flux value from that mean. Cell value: 0.6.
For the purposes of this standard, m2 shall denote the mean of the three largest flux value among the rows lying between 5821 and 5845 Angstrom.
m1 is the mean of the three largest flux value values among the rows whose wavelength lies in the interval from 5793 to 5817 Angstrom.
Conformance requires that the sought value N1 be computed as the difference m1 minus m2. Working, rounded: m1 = 8.3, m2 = 8.88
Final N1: -0.5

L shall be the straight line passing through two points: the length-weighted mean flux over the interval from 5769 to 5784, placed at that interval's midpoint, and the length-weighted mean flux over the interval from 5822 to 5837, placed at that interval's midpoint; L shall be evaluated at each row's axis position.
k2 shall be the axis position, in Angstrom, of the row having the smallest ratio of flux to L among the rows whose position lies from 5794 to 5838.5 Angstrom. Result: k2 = 5796.31 Angstrom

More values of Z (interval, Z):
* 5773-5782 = 0.8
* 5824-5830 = 0.5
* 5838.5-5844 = 0.2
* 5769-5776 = 1.0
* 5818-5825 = 0.4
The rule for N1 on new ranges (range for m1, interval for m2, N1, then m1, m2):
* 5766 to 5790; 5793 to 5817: 0.6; 8.9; 8.33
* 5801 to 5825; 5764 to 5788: -0.4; 8.5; 8.91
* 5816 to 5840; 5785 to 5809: 0.2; 8.9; 8.67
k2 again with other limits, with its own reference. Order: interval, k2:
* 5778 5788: 5781.64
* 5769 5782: 5772.33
